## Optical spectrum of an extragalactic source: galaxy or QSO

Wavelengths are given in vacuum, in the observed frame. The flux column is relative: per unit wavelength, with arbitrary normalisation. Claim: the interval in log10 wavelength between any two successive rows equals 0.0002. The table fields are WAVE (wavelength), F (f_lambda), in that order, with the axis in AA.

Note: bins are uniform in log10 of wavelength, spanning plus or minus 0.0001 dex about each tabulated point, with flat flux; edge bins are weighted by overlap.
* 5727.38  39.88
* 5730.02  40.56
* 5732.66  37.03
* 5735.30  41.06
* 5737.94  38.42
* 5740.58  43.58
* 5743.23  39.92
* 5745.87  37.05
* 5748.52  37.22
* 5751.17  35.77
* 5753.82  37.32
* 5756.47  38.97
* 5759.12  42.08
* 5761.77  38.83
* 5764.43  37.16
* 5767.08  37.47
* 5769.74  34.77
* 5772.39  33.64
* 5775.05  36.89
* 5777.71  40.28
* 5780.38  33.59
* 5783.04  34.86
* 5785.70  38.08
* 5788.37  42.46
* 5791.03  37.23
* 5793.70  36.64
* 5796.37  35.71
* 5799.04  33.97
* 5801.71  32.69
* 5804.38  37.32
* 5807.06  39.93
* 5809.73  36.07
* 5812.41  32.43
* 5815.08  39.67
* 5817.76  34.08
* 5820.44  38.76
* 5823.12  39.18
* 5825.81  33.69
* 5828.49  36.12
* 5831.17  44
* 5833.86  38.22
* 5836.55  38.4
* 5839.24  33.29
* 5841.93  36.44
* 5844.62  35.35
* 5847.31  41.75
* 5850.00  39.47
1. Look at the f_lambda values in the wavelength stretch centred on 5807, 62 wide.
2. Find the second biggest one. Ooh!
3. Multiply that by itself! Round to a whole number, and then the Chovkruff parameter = 1803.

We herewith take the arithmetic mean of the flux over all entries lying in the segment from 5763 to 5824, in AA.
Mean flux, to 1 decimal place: 36.6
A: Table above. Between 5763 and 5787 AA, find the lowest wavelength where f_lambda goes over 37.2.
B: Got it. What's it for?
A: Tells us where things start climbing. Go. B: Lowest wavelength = 5767.08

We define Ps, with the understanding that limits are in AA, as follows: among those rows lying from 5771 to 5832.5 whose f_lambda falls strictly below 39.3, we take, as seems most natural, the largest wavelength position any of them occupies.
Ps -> 5828.49 AA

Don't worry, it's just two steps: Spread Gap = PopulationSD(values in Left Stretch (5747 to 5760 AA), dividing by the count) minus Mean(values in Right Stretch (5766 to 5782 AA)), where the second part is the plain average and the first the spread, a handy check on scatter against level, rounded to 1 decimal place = -33.9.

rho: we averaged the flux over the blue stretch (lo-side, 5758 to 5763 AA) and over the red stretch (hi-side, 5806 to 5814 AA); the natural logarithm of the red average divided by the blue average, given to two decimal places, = -0.11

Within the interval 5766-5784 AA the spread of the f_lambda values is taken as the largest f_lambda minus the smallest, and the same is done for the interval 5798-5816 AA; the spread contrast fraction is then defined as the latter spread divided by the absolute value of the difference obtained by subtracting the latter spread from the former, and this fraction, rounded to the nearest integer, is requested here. 9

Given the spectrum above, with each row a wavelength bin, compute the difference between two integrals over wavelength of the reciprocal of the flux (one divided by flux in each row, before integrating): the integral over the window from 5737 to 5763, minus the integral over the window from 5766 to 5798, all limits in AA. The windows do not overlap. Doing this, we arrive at -0.2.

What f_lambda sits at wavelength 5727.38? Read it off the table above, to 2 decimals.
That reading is 39.88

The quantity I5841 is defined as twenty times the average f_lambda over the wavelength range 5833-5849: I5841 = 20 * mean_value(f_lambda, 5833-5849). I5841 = 745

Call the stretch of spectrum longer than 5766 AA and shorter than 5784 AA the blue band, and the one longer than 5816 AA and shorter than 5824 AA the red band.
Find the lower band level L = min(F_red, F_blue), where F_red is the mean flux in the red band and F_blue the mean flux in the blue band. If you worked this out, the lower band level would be 35.9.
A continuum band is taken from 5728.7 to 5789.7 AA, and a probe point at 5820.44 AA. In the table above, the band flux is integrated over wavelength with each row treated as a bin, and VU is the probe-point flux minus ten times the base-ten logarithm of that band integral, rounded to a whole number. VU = 5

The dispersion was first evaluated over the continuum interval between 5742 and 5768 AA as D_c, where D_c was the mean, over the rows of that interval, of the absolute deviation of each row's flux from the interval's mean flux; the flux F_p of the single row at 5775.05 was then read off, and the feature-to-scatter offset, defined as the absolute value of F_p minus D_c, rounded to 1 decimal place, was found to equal 35.5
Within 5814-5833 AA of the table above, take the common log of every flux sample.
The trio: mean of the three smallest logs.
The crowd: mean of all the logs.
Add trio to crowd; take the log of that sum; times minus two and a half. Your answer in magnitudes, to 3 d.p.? -1.234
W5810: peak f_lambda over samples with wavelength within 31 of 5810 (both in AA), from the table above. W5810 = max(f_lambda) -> 44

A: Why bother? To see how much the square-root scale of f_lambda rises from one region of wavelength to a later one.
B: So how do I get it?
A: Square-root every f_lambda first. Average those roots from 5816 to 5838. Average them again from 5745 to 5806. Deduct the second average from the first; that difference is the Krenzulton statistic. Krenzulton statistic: 0.07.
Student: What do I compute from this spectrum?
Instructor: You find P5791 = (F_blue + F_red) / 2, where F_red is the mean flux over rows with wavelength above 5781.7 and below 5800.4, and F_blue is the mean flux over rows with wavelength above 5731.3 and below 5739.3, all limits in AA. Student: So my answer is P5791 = 37.9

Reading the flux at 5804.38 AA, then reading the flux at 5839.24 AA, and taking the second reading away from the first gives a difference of 4.0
